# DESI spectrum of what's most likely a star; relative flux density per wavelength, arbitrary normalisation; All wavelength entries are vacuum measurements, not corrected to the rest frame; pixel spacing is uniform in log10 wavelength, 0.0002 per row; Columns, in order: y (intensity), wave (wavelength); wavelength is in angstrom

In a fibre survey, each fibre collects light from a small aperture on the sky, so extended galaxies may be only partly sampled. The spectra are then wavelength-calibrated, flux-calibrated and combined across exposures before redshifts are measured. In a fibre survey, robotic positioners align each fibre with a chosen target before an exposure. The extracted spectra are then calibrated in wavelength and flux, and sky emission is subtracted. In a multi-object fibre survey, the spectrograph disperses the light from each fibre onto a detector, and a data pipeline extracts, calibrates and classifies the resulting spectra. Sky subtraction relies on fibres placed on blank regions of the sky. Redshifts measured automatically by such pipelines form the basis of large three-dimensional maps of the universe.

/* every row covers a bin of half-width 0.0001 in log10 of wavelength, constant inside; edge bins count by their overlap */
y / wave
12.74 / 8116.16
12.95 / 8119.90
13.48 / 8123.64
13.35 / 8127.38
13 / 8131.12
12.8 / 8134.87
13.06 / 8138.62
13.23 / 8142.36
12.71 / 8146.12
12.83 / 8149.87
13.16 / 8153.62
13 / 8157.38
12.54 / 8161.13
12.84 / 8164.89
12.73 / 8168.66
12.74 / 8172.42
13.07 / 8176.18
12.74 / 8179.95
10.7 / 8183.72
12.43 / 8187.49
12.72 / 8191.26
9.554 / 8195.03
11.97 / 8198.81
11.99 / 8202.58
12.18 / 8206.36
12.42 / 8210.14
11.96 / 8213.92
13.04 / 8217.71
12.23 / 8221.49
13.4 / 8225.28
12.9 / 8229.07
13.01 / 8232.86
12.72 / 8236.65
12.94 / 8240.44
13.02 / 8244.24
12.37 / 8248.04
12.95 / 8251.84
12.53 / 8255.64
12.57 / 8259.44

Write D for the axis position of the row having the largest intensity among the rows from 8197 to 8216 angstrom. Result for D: 8210.14 angstrom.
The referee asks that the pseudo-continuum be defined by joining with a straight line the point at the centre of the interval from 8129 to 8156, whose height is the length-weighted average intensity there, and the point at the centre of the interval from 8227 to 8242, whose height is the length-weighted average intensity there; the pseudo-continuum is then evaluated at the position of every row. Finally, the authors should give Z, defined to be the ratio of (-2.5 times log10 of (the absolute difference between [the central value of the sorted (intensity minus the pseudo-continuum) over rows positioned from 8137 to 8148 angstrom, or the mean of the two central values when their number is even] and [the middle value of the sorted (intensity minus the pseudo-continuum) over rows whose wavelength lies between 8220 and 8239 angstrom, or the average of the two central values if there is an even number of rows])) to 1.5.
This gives 1.74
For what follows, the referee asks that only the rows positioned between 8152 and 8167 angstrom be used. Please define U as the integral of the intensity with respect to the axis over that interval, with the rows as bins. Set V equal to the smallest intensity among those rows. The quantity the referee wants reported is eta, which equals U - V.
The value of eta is 181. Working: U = 193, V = 12.54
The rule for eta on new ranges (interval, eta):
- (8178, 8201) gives 259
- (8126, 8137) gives 131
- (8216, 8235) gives 233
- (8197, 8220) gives 270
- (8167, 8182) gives 179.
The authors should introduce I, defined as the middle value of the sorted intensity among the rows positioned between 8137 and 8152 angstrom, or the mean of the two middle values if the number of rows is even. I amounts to 12.9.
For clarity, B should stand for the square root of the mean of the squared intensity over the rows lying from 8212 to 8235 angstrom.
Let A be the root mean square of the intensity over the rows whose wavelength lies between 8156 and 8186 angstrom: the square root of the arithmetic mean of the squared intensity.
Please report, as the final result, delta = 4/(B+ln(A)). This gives 0.261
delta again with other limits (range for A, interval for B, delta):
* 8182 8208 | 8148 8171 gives 0.261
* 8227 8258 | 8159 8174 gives 0.262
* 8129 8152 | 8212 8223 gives 0.267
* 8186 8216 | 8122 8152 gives 0.257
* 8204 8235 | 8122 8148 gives 0.256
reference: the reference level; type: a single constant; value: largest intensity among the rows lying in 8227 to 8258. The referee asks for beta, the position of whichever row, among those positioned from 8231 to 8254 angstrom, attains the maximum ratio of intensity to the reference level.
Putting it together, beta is 8244.24 angstrom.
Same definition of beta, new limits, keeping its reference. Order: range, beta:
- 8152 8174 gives 8153.62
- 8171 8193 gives 8176.18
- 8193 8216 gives 8210.14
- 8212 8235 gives 8225.28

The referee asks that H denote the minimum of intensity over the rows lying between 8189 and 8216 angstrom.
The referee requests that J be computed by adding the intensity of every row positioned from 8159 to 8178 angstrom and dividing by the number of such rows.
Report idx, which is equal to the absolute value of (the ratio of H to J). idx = 0.75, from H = 9.554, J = 12.8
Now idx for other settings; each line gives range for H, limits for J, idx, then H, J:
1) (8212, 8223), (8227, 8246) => 0.93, 11.96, 12.9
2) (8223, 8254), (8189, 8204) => 1.07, 12.37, 11.6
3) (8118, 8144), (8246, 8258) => 1.01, 12.8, 12.6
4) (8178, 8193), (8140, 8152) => 0.83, 10.7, 12.9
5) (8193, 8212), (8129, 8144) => 0.73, 9.554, 13.0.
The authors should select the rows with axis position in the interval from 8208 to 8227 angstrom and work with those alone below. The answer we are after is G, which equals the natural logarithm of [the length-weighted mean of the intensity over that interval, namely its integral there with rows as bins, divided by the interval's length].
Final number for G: 2.53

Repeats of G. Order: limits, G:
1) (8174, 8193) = 2.51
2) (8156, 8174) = 2.55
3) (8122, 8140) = 2.58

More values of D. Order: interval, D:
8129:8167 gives 8142.36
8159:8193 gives 8176.18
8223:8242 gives 8225.28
